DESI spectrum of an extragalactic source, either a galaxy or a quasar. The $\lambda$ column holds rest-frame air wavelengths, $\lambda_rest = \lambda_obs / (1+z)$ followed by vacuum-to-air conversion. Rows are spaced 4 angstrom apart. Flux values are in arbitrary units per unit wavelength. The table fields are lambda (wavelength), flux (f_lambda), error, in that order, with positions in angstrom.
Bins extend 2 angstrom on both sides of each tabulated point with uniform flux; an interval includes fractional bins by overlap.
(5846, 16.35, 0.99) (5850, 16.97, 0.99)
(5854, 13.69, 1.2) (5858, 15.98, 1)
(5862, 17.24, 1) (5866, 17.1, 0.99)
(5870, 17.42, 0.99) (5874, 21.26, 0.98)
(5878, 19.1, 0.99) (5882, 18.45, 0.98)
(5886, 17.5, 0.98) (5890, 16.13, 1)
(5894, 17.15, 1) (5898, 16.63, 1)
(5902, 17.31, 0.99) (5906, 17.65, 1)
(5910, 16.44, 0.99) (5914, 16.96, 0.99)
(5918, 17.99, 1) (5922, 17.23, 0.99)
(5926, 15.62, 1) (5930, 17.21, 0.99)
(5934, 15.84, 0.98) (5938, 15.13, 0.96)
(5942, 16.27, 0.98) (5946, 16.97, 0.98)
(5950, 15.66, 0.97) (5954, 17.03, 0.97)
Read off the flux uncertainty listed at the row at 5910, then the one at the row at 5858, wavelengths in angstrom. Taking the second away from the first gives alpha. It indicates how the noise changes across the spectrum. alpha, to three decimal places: -0.010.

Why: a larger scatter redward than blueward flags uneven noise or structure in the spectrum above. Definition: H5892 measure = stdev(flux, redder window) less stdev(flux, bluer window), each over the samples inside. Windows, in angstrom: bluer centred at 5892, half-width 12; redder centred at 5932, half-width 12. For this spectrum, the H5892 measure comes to 0.1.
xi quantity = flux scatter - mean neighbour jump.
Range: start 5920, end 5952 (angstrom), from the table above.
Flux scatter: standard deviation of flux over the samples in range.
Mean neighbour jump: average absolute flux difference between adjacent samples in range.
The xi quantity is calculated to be -0.4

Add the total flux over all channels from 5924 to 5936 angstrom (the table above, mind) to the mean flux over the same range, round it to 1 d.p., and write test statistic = 64.9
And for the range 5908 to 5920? 68.5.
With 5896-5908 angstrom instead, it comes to 68.8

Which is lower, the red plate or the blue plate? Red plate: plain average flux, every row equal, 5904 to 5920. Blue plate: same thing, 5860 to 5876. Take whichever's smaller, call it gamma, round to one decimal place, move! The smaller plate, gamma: 17.3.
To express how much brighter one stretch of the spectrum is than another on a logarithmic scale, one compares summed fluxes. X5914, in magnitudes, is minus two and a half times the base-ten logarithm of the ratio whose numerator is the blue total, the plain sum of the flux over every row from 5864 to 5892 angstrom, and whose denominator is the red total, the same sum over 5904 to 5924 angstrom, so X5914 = -0.4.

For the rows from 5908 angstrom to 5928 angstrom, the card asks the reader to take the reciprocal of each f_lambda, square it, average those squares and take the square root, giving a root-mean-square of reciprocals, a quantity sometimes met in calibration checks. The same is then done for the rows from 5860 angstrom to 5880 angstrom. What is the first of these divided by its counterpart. 1.09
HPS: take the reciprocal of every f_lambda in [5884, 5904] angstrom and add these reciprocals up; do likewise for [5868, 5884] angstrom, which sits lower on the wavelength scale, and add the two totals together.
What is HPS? 0.506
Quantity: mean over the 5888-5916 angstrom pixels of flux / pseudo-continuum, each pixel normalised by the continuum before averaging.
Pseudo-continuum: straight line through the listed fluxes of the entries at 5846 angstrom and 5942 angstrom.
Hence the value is 1.04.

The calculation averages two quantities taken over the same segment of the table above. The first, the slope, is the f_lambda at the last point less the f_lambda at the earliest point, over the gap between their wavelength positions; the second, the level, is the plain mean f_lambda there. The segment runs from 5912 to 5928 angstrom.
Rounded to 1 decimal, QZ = 8.4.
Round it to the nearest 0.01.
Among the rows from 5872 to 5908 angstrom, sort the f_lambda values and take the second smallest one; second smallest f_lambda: 16.63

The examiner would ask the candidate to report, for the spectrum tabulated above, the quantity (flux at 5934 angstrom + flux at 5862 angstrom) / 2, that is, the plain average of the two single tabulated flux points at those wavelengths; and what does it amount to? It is 16.5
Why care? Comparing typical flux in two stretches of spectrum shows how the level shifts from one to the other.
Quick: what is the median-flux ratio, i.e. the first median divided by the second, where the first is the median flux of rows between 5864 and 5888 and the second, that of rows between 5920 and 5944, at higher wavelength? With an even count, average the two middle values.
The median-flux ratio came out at 1.12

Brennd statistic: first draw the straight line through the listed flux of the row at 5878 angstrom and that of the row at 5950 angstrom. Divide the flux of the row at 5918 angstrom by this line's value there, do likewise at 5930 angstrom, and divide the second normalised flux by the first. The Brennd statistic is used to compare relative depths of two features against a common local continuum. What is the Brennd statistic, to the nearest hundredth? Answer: 0.99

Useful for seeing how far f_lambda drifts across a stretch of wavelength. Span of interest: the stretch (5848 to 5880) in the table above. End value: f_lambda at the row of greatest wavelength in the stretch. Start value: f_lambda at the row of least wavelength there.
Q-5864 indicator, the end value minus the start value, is 2.1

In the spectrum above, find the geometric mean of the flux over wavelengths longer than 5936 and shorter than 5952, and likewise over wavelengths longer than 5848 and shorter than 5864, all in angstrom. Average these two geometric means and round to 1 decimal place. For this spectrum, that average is 15.9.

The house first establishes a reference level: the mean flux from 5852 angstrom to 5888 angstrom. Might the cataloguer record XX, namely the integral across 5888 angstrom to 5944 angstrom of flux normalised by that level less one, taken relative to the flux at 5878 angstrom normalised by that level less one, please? -30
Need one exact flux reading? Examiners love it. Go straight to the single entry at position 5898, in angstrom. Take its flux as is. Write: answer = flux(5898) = 16.63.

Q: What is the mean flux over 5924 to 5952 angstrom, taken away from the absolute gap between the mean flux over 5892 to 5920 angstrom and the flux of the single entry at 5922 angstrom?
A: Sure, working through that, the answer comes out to -16.0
